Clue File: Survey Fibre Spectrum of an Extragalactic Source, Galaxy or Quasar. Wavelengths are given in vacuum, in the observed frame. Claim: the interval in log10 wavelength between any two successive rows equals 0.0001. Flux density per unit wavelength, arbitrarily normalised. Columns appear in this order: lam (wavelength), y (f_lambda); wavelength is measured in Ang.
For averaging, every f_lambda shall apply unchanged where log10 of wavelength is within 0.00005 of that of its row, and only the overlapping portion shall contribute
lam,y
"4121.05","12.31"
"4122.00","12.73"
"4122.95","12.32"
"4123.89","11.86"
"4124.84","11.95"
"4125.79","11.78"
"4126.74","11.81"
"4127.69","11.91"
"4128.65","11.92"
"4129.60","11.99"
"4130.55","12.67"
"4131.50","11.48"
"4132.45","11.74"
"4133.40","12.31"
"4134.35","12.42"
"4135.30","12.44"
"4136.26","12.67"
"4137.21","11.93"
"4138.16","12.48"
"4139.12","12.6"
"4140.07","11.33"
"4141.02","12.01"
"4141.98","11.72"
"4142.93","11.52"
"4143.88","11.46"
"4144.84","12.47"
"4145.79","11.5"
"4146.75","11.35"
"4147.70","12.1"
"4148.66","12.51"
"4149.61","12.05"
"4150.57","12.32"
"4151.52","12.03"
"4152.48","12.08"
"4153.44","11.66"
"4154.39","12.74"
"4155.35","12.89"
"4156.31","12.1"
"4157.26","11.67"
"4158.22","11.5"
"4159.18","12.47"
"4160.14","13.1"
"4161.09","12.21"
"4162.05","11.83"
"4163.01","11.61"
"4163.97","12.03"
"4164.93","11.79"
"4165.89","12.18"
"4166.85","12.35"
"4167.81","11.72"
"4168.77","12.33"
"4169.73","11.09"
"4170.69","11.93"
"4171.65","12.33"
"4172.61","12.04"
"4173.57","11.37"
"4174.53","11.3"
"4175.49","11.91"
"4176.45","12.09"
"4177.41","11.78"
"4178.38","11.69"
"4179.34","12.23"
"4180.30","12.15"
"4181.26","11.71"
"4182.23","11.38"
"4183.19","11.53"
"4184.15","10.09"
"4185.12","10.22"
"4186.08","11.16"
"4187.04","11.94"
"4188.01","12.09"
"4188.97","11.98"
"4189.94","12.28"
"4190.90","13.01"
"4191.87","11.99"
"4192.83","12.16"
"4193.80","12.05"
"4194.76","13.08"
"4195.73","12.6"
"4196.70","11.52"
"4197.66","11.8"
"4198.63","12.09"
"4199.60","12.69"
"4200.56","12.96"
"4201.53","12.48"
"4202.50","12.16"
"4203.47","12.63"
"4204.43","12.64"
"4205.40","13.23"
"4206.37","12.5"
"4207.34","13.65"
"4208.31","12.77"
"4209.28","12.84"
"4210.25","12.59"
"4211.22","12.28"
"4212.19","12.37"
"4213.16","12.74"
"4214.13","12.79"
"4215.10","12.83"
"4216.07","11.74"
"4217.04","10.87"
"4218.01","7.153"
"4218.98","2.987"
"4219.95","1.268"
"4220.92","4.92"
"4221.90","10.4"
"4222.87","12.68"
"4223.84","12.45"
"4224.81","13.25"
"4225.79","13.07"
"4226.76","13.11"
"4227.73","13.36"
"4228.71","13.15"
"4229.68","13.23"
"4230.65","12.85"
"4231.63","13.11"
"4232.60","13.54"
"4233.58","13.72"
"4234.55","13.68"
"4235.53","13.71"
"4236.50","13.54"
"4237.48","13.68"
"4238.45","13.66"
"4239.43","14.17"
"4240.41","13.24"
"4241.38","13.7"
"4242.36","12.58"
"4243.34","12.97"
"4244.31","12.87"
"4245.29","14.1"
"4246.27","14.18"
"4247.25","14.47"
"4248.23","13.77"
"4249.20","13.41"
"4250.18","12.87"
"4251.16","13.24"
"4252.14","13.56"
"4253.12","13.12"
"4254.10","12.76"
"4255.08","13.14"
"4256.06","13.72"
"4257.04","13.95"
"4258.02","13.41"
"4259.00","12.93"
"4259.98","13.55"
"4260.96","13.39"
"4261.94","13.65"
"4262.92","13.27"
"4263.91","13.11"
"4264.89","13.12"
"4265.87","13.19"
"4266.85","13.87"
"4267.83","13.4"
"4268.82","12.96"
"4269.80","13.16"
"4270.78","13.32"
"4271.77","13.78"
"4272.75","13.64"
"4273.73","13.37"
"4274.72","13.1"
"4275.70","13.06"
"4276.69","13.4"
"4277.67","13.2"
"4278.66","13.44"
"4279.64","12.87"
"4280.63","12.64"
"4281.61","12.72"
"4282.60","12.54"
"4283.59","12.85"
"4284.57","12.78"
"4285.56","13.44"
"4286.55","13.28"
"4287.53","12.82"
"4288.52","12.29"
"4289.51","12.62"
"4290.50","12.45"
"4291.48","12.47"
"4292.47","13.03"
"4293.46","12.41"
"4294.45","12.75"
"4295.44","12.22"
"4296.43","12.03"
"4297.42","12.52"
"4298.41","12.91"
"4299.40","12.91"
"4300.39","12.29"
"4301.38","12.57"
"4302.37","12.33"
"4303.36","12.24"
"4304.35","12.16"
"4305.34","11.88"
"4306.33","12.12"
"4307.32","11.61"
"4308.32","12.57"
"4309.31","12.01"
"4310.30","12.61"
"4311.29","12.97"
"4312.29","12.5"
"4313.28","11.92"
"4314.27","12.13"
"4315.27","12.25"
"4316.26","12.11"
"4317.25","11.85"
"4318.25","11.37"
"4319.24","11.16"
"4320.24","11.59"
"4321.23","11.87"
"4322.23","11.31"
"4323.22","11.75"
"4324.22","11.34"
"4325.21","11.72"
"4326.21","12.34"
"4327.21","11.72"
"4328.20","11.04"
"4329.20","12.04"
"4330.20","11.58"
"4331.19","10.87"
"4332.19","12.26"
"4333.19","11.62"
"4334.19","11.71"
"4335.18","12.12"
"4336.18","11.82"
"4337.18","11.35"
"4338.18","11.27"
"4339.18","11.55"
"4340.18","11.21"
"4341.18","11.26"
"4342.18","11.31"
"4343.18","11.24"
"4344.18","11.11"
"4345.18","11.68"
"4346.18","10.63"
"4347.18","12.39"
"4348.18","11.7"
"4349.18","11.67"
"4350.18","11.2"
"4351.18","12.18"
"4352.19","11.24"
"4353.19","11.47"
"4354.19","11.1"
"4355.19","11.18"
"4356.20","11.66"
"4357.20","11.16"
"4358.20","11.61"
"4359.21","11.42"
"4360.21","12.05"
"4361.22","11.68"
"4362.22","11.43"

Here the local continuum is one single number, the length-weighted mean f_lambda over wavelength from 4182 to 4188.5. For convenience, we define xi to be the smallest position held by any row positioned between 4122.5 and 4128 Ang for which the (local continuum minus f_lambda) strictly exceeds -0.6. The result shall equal 4125.79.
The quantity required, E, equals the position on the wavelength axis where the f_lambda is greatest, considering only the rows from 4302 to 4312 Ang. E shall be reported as 4311.29 Ang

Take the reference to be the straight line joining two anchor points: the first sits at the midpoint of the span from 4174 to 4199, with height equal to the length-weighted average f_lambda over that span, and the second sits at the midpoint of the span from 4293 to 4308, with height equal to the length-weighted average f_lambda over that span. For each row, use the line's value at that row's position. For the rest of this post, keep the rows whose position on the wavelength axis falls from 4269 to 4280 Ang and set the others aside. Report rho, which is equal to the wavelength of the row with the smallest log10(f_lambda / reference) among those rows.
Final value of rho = 4279.64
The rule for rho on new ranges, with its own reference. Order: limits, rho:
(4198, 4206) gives 4198.63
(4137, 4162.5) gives 4146.75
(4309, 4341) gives 4331.19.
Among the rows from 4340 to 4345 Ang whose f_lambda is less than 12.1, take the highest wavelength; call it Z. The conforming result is 4344.18 Ang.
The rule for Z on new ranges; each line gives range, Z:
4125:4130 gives 4129.60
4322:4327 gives 4325.21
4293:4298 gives 4296.43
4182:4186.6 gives 4186.08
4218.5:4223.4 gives 4221.90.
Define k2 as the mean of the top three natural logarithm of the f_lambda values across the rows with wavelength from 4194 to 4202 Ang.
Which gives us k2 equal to 2.56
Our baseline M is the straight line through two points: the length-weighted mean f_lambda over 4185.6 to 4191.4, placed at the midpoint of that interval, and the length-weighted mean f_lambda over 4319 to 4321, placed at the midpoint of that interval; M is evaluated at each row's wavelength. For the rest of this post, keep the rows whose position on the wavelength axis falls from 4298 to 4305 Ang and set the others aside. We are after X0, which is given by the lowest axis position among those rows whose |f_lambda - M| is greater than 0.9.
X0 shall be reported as 4298.41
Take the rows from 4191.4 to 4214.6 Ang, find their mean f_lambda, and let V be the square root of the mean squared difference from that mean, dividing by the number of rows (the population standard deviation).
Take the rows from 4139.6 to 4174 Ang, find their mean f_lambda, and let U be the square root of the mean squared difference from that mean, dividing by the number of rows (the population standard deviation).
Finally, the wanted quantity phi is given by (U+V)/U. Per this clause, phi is 2.02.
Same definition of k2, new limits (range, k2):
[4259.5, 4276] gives 2.62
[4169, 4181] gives 2.50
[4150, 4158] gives 2.54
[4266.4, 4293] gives 2.62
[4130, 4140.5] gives 2.54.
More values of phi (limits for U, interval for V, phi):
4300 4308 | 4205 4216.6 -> 2.66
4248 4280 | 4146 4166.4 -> 2.47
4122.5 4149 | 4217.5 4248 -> 8.93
